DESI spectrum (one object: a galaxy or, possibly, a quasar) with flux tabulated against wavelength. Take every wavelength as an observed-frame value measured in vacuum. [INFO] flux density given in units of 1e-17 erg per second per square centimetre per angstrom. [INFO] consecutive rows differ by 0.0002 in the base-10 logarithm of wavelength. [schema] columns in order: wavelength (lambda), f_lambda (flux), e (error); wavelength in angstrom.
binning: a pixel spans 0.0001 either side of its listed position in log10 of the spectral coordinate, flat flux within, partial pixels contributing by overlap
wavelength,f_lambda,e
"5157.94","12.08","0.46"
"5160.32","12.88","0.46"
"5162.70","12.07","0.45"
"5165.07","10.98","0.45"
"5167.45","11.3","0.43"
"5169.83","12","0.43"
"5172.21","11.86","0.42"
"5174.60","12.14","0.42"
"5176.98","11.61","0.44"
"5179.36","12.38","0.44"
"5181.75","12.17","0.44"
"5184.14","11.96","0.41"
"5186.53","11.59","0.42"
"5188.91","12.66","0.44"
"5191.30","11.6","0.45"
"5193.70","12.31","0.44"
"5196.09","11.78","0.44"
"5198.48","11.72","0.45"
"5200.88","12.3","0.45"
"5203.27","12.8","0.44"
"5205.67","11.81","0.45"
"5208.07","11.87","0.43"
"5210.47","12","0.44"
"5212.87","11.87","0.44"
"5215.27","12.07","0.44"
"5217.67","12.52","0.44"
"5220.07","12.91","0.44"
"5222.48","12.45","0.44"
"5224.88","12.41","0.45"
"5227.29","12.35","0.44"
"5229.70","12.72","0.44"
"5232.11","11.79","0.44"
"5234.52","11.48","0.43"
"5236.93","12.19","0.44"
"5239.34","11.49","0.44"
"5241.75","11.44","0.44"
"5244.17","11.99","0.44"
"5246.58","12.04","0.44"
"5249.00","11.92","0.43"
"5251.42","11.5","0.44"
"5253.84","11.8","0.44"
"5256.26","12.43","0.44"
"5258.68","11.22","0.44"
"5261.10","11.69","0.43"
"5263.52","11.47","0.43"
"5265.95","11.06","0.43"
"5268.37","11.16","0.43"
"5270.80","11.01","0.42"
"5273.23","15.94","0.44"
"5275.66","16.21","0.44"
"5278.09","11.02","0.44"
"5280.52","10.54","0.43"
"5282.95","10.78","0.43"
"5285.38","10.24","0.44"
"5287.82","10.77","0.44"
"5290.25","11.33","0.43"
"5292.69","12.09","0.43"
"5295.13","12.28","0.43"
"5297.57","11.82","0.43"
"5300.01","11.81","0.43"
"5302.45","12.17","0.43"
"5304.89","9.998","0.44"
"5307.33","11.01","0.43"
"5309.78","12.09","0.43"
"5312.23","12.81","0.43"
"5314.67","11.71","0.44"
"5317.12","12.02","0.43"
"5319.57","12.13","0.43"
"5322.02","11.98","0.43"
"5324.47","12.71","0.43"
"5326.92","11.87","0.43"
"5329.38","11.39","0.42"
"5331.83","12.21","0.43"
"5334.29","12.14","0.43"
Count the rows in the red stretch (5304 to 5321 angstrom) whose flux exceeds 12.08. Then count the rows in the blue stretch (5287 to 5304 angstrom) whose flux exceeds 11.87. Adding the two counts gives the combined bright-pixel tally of 6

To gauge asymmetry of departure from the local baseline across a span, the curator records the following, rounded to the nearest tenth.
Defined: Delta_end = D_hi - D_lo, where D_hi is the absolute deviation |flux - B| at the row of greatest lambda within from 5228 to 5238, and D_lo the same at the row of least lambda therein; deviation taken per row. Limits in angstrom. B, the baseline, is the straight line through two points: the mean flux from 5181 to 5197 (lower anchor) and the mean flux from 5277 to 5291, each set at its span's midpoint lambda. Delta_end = -0.4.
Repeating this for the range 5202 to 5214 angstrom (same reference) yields -0.8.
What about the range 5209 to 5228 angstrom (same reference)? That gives 0.6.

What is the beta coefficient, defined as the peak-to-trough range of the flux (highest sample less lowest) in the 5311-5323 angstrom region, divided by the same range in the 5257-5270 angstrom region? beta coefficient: 1.7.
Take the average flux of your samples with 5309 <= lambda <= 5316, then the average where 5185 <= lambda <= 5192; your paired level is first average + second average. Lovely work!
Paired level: 24.2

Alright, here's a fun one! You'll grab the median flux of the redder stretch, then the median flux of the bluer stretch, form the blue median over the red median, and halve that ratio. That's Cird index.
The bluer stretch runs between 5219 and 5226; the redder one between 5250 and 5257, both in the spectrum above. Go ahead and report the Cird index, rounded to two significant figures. 0.53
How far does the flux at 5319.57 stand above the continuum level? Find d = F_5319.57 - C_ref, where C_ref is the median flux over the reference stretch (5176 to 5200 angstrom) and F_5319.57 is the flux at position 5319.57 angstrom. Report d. 0.260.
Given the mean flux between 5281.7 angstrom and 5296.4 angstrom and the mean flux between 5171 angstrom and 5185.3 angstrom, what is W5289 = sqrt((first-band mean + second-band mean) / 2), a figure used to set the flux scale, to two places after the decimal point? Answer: 3.41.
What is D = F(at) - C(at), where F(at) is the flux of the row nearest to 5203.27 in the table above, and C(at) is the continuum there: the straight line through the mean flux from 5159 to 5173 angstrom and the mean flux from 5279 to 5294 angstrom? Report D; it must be 1.2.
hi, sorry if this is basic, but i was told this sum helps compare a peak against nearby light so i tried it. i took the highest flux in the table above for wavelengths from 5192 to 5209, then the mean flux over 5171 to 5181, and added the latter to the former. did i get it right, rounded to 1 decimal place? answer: 24.8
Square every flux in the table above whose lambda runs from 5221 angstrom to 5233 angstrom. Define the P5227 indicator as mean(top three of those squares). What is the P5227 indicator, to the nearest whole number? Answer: 157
